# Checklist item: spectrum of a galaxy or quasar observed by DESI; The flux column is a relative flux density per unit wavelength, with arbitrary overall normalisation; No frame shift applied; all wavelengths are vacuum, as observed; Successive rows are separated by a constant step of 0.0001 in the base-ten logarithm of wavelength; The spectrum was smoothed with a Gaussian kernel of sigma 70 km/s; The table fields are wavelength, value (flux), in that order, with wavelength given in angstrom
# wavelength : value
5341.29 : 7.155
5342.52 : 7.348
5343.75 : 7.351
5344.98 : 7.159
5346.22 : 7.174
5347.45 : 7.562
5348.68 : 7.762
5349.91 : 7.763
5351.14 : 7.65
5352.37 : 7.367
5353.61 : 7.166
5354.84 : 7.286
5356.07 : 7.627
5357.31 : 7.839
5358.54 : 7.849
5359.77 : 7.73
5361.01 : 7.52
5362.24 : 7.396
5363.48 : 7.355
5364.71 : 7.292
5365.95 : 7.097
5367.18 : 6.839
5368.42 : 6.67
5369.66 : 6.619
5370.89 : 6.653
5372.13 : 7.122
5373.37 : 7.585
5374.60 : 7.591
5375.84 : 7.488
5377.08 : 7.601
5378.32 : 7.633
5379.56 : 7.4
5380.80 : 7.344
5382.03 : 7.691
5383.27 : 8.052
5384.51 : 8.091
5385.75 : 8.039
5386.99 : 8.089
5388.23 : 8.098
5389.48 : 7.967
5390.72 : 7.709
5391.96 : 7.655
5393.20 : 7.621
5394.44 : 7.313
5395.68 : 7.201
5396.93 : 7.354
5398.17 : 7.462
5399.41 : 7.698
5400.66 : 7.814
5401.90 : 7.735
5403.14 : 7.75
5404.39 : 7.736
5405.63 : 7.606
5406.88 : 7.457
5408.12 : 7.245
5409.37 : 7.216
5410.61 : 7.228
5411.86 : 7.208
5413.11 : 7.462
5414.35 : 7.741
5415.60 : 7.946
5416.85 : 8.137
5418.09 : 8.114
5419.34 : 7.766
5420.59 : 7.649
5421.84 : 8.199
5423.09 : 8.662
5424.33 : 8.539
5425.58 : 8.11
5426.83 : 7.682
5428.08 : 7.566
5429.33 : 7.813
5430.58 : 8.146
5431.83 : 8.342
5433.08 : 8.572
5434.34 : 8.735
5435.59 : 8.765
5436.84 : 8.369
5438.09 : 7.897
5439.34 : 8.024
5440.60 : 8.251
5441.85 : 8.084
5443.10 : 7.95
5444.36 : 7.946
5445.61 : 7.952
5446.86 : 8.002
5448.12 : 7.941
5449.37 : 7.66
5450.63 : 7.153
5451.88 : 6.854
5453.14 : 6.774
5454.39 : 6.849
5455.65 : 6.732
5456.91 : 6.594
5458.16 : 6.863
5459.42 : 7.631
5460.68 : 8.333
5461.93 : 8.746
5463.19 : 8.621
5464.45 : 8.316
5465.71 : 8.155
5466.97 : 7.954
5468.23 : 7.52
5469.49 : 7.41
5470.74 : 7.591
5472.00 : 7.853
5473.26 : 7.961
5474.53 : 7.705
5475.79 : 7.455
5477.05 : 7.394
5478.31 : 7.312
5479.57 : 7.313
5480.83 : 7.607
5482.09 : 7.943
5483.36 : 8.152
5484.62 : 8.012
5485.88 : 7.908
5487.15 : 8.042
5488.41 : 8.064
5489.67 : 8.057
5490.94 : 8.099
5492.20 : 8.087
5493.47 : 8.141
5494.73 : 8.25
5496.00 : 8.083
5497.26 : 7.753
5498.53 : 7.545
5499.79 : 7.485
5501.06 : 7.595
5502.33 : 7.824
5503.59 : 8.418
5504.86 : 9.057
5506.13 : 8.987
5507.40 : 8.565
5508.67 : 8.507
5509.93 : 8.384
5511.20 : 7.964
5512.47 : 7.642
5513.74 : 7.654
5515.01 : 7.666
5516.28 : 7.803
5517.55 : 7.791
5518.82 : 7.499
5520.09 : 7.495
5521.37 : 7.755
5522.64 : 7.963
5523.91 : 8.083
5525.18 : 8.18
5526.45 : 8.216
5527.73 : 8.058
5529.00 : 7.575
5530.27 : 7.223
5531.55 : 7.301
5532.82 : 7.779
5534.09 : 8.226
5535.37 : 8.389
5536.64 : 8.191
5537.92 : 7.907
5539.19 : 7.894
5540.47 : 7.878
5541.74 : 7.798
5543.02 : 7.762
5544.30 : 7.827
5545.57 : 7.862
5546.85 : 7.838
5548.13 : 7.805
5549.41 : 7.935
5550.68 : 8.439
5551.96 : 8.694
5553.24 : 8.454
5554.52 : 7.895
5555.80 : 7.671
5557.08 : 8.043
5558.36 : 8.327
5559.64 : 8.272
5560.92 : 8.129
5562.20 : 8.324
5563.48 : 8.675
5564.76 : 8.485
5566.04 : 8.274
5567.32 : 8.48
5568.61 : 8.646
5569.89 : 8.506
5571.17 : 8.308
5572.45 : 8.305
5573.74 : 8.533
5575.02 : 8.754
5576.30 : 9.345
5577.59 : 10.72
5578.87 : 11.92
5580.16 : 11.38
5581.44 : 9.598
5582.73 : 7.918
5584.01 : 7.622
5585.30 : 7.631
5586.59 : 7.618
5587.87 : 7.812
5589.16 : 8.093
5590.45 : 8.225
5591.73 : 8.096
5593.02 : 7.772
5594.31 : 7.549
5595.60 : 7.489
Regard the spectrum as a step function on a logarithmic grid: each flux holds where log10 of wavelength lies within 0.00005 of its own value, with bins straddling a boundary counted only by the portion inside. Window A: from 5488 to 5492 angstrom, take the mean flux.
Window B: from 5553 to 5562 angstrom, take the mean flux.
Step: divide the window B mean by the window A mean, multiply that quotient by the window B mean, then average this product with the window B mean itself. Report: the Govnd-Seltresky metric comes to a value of 8.1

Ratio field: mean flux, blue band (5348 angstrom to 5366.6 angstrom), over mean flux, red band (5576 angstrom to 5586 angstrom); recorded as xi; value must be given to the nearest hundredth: 0.79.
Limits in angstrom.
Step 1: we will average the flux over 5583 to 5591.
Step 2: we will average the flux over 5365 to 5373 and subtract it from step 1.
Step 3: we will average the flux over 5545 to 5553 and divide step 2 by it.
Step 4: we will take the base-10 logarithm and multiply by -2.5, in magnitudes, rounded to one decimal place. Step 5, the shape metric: 2.3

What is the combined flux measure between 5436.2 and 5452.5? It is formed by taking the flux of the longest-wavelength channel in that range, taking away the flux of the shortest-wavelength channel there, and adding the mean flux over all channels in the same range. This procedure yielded 6.3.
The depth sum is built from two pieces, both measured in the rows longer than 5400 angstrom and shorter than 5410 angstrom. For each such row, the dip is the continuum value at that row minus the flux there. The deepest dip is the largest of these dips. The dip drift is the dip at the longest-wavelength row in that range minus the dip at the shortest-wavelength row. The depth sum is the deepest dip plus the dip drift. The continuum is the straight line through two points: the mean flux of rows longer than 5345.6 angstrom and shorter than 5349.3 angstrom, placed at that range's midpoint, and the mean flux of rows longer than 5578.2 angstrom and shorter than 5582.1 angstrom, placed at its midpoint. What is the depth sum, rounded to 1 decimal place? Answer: 1.9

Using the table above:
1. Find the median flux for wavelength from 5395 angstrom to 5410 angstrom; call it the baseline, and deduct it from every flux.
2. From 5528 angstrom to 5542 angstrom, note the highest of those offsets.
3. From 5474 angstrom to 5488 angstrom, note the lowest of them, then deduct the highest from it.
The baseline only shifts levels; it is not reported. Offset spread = -1.08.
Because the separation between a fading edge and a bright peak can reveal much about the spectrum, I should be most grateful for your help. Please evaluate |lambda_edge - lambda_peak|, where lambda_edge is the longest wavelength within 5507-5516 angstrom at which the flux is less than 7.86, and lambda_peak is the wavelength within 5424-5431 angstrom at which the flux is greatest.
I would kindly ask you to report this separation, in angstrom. 90.7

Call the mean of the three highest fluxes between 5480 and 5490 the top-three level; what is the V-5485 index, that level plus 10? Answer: 18.1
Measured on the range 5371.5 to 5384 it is 17.8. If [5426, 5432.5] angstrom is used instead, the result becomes 18.1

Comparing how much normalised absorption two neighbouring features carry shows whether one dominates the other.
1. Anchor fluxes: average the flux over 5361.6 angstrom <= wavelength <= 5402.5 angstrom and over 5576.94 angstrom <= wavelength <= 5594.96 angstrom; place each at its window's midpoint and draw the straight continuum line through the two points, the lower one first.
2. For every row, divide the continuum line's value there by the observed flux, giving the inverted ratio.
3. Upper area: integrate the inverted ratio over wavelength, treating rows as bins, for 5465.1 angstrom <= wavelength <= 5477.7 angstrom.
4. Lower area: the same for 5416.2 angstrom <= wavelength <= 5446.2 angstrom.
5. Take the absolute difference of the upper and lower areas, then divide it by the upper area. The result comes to 1.2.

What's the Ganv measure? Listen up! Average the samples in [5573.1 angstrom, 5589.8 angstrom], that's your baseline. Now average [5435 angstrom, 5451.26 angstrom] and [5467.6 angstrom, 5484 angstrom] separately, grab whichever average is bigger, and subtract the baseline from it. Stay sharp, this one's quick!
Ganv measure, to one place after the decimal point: -1.0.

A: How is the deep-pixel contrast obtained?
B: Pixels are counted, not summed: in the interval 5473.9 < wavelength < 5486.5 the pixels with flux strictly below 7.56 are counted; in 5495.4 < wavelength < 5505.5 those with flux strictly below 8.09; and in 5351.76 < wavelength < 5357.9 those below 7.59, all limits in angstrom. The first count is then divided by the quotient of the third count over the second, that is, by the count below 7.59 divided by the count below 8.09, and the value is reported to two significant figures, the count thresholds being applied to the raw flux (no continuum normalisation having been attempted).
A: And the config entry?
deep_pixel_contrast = 8.0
